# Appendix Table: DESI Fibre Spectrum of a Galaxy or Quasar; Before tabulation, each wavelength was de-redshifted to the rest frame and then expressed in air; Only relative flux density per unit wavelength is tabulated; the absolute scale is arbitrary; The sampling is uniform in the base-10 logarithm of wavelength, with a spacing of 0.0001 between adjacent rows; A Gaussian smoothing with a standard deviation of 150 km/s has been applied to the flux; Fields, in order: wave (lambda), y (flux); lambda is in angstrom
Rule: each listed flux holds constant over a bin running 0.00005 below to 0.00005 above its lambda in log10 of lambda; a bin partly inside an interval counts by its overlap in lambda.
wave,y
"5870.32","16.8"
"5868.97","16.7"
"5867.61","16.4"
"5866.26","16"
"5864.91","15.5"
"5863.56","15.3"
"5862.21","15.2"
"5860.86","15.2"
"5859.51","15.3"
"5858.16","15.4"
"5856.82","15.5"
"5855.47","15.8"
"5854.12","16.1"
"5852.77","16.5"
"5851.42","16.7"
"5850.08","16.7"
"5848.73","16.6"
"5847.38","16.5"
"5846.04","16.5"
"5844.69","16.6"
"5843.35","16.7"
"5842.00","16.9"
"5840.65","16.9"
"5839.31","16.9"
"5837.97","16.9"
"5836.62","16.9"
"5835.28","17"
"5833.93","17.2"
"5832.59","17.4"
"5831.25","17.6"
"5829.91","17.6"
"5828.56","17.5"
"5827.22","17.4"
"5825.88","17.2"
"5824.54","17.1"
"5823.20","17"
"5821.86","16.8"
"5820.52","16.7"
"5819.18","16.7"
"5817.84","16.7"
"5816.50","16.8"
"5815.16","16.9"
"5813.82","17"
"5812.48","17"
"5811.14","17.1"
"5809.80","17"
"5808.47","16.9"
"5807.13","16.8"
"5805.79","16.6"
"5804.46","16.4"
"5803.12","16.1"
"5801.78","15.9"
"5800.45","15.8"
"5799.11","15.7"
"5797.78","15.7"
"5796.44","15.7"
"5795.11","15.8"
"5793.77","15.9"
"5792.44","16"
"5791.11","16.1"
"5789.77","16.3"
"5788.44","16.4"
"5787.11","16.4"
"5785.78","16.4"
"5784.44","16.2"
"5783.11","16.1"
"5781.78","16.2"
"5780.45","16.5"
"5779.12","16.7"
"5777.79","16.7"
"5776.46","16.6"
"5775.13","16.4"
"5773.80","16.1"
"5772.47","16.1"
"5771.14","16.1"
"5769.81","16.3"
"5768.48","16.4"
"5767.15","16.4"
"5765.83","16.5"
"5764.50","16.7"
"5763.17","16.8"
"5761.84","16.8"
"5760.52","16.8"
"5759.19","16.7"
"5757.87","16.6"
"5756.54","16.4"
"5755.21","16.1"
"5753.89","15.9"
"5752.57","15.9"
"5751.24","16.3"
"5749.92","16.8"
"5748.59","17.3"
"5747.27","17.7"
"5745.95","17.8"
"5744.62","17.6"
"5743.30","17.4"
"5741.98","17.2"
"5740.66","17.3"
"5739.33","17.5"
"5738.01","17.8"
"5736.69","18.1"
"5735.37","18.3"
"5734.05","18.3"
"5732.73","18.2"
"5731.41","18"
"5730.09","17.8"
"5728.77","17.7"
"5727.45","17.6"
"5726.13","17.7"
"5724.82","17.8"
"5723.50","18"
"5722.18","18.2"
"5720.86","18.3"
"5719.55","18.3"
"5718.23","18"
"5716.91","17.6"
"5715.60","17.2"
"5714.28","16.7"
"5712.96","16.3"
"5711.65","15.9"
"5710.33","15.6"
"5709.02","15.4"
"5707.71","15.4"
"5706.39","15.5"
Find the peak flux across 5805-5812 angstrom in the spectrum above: 17.1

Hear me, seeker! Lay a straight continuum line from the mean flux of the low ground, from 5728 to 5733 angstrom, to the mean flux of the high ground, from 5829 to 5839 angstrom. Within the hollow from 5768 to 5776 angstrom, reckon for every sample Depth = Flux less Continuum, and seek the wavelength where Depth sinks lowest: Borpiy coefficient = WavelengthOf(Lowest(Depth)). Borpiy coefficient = 5771.14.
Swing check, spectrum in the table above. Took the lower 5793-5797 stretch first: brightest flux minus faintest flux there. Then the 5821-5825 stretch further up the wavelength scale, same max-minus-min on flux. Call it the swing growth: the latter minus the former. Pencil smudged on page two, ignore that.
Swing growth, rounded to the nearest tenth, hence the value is 0.1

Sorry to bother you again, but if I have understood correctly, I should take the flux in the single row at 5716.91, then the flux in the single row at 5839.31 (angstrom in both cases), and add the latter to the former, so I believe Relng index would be 34.5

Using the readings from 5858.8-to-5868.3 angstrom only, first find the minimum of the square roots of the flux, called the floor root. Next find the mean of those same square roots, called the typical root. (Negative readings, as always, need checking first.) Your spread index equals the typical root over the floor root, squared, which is 1.02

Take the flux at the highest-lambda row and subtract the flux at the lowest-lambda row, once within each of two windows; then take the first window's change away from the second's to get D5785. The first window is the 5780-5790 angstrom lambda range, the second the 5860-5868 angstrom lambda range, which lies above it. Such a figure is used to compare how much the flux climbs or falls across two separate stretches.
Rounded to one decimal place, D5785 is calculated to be 1.4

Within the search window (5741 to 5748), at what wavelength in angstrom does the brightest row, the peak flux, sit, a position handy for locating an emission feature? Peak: 5745.95 angstrom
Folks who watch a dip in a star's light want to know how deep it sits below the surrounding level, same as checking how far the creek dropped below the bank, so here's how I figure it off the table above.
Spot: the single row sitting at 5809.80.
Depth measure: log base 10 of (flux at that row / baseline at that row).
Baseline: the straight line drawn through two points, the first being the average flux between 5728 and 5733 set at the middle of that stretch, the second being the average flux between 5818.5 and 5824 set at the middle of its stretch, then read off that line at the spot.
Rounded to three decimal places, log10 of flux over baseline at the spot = 0.001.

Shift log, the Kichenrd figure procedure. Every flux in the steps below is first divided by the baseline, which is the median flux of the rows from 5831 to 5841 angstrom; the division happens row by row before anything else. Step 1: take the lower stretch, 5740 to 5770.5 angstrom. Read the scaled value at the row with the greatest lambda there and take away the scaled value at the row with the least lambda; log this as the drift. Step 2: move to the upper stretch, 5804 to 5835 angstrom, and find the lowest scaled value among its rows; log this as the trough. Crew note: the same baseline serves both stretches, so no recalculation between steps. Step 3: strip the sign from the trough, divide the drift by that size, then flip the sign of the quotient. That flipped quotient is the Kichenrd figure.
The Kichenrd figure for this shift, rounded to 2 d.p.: 0.06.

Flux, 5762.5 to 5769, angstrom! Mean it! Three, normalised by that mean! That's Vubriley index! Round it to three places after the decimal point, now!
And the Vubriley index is 0.181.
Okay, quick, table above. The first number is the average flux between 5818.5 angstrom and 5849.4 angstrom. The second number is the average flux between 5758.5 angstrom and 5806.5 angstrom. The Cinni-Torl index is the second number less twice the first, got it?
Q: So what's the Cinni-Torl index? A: -17.7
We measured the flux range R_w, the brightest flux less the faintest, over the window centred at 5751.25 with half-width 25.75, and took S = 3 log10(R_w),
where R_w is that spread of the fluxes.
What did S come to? 1.1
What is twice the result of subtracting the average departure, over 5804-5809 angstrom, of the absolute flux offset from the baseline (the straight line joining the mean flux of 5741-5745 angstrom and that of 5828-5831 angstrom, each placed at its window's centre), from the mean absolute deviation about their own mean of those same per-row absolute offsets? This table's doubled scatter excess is -1.3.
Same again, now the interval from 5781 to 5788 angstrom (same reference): -2.2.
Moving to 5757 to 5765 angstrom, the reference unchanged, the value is -1.3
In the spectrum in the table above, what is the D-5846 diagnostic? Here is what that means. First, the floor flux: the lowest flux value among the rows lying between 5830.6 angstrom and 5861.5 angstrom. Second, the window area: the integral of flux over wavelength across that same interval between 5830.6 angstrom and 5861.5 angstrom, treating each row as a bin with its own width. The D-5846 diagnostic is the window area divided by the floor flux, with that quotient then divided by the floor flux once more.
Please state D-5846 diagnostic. 2.21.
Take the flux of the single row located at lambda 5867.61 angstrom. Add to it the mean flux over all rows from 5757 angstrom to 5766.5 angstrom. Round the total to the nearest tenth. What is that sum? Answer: 33.1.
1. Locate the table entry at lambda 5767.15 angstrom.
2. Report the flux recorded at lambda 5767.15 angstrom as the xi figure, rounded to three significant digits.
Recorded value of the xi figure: 16.4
